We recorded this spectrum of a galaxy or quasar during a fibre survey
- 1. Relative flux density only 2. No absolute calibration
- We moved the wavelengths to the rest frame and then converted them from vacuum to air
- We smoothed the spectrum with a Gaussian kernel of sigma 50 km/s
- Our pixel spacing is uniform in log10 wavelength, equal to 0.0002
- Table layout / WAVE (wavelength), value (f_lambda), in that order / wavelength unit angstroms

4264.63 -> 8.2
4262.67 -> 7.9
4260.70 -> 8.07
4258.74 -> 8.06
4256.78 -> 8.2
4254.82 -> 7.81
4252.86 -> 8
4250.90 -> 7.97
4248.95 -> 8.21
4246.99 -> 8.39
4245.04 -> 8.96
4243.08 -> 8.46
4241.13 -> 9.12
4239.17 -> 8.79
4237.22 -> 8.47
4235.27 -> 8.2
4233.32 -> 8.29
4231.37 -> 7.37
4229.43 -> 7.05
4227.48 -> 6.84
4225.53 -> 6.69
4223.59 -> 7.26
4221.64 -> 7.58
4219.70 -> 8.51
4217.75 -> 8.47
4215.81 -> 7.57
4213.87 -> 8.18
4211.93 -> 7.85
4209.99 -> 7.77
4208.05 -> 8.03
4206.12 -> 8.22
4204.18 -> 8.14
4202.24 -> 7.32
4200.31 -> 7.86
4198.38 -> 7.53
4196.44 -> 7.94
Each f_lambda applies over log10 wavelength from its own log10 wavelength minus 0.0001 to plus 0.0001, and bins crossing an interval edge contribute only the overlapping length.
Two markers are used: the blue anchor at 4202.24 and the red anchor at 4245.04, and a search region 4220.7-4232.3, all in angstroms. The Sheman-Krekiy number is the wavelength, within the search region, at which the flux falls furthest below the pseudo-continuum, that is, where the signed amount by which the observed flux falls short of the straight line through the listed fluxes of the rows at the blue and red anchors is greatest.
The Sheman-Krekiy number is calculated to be 4225.53 angstroms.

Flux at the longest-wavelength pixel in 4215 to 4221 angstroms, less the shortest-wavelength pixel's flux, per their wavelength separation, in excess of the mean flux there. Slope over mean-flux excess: -7.9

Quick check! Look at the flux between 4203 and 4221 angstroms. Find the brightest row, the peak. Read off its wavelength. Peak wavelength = 4219.70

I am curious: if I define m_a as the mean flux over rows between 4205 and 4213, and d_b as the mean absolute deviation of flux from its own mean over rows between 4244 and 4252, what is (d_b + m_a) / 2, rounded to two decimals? 4.13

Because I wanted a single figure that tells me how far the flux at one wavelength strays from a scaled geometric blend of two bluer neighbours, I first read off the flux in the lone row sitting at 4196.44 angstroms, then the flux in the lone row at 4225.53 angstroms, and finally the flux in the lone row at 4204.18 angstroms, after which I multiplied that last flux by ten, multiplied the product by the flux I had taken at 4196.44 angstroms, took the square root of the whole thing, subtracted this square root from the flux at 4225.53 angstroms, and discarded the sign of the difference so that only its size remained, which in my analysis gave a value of 18.7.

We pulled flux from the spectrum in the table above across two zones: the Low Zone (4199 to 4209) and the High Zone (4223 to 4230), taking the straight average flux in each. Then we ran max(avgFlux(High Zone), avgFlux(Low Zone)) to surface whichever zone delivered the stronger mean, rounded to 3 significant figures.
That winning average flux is 7.91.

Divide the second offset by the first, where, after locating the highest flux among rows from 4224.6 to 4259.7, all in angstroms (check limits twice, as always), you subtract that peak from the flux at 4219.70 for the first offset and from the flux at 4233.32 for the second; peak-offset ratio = 1.4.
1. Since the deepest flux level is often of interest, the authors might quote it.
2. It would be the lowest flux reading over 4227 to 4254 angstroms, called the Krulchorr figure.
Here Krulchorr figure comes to 6.84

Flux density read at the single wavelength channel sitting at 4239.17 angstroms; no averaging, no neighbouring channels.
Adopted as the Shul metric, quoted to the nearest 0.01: 8.79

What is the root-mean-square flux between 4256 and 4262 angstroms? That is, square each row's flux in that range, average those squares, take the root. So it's 8.1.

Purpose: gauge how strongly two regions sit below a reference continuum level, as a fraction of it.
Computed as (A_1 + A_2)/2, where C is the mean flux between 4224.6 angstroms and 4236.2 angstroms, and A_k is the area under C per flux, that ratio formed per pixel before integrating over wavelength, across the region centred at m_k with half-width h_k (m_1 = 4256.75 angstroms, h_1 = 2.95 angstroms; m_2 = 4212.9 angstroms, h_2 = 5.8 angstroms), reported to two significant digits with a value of 8.1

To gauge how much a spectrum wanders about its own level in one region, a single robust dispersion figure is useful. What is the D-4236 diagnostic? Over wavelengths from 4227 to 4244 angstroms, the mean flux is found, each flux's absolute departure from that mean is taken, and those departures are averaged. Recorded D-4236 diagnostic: 0.65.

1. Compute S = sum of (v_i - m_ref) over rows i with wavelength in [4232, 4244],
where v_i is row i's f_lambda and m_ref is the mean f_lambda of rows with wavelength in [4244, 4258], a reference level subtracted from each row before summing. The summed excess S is 2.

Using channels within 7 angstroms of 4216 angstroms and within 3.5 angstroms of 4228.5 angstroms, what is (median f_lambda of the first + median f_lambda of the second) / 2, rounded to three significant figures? 7.40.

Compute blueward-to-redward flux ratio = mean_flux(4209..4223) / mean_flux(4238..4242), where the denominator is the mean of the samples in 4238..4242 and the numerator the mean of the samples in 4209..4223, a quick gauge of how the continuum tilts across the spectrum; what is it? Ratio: 0.89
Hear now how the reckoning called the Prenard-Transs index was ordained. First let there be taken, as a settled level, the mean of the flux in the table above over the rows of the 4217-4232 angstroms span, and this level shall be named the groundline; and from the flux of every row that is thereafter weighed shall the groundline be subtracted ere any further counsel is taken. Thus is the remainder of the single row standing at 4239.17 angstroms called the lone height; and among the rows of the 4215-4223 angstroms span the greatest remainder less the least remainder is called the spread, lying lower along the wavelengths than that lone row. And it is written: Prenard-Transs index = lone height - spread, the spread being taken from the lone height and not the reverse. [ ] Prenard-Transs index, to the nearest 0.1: 0.4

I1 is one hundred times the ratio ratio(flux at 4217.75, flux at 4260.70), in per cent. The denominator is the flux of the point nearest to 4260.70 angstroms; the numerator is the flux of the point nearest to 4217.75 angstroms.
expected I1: 105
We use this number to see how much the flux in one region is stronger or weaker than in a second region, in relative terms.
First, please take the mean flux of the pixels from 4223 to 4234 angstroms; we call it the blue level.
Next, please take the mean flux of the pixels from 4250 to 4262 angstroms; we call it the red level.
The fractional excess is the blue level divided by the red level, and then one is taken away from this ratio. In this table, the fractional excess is -0.10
